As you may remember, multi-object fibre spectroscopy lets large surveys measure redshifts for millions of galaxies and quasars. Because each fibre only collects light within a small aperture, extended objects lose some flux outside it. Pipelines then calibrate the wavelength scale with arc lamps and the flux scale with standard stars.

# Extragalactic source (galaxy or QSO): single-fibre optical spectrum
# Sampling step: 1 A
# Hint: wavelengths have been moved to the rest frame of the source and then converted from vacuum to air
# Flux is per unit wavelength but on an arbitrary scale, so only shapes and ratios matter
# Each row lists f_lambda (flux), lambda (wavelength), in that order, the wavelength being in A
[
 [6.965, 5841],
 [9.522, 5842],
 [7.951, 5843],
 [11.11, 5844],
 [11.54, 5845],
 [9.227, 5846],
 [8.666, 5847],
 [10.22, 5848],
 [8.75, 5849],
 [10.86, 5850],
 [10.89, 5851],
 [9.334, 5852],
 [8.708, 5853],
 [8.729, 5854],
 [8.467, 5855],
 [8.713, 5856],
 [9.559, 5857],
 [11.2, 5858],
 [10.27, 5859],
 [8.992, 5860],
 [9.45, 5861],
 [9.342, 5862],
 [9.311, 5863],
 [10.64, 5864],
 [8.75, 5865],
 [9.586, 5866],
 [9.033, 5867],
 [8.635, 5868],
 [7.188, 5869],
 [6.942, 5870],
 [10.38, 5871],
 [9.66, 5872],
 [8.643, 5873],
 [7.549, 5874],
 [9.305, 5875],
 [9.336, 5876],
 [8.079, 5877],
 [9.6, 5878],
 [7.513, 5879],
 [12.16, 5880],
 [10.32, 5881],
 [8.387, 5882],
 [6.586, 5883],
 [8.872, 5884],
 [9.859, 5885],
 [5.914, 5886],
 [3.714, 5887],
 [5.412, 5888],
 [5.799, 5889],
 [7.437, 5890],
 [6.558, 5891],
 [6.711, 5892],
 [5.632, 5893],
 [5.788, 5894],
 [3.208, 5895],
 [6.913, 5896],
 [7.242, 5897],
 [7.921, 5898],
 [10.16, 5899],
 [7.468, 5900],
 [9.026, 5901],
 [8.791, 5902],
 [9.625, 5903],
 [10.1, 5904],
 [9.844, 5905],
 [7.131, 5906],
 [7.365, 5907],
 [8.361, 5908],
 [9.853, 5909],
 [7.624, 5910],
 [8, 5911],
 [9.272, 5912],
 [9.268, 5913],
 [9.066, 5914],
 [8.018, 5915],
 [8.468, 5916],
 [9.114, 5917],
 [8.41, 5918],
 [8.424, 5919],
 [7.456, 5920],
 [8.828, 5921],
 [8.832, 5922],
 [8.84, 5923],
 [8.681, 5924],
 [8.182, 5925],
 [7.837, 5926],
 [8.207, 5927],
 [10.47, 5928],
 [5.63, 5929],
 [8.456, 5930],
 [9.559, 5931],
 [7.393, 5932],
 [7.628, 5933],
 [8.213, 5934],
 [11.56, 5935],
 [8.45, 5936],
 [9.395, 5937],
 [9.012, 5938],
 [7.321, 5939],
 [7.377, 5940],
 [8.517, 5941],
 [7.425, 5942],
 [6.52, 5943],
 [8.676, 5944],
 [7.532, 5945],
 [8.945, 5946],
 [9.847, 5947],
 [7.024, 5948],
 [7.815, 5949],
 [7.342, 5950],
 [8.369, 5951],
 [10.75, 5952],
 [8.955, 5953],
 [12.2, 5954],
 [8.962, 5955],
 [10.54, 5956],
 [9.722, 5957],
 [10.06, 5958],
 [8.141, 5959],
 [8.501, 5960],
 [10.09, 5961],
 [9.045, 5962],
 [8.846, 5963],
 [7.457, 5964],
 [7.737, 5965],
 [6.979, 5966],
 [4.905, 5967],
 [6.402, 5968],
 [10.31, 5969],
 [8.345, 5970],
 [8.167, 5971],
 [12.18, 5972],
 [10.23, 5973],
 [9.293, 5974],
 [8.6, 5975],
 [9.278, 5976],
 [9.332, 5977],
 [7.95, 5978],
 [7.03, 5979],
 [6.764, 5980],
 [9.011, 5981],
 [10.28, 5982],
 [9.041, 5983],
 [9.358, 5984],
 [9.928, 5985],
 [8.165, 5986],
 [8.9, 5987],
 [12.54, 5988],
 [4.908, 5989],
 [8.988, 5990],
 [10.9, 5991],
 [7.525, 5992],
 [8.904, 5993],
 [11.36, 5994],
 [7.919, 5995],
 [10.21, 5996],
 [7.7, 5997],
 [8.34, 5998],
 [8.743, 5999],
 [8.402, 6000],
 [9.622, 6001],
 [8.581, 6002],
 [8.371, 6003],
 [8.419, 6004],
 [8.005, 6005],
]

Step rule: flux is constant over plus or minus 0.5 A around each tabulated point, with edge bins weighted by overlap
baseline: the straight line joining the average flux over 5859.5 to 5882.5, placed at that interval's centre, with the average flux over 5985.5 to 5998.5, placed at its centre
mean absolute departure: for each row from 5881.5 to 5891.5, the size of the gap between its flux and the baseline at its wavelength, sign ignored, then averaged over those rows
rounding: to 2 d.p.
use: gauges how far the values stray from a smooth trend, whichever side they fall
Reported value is 2.37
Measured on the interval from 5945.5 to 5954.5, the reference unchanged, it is 1.26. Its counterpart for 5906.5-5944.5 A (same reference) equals 0.94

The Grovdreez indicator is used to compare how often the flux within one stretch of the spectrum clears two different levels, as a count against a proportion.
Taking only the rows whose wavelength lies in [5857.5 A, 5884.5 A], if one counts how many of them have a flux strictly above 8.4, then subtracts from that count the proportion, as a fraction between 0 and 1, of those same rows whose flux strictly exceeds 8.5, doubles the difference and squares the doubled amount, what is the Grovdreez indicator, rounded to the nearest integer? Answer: 1484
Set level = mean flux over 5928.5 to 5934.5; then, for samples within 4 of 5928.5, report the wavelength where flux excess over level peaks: 5928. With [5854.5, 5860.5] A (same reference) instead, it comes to 5858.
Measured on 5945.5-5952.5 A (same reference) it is 5952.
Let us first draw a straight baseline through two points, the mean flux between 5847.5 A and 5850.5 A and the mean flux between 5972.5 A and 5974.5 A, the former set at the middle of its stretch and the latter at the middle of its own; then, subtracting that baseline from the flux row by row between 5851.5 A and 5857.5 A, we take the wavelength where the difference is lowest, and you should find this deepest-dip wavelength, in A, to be 5855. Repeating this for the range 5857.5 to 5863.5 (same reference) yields 5860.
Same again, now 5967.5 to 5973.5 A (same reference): 5968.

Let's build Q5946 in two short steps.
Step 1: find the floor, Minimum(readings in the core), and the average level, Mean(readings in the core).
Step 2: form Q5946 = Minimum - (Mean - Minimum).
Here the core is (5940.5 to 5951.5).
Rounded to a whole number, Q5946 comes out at 5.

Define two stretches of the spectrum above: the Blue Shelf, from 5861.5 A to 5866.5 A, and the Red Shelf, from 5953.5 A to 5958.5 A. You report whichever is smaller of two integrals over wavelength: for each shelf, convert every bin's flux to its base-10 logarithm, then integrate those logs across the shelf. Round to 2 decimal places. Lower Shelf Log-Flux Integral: 4.89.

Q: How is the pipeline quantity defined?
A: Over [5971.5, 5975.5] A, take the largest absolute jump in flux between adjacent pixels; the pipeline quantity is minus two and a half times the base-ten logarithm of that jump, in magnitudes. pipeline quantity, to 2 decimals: -0.73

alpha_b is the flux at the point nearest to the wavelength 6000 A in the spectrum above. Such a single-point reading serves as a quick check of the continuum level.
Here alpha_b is 8.402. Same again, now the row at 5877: 8.079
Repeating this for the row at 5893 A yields 5.632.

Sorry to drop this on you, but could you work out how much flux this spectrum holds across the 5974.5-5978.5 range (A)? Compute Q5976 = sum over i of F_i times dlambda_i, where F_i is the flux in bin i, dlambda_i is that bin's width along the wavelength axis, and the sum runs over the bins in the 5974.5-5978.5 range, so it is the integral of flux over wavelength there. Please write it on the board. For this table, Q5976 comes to 35.2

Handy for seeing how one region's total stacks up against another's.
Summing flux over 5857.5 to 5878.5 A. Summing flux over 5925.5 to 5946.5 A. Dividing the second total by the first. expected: 0.91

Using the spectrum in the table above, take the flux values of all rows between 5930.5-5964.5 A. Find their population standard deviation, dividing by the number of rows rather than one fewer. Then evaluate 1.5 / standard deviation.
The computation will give 1.15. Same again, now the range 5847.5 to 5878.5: 1.49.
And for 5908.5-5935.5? 1.39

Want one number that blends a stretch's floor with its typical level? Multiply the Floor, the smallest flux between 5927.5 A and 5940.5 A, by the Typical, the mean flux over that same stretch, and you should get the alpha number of 48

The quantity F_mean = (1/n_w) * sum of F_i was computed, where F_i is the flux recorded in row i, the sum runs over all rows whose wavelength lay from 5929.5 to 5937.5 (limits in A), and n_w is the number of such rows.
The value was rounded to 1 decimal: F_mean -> 8.8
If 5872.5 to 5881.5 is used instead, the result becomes 9.2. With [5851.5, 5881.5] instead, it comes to 9.2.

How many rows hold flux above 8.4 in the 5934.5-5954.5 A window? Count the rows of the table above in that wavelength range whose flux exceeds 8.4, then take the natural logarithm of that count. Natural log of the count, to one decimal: 2.4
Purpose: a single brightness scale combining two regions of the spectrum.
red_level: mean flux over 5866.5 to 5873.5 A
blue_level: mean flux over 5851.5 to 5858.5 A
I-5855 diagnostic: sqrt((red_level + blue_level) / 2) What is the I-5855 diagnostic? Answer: 2.99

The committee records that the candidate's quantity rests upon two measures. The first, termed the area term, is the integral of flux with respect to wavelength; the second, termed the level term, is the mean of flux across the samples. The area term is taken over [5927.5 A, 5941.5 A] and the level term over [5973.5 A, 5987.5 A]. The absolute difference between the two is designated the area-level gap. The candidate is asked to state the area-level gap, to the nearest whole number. 110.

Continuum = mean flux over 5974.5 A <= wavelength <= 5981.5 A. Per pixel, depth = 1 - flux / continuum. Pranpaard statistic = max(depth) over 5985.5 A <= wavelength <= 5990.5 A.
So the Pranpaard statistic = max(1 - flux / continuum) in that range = 0.41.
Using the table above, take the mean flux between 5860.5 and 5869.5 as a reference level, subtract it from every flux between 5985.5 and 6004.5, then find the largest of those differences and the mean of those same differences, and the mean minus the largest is -3.7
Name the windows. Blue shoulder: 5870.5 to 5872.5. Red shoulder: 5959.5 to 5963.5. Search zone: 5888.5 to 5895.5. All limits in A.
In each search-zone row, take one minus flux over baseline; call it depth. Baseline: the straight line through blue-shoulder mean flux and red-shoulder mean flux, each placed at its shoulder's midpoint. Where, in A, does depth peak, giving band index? 5895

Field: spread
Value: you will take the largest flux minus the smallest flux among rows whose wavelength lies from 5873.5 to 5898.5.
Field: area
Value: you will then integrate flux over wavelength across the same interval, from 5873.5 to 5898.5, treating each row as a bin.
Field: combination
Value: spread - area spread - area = -177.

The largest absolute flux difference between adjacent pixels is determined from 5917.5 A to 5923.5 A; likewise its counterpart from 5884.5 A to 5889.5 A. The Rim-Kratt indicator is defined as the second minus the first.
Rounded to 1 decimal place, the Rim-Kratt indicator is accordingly 2.6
